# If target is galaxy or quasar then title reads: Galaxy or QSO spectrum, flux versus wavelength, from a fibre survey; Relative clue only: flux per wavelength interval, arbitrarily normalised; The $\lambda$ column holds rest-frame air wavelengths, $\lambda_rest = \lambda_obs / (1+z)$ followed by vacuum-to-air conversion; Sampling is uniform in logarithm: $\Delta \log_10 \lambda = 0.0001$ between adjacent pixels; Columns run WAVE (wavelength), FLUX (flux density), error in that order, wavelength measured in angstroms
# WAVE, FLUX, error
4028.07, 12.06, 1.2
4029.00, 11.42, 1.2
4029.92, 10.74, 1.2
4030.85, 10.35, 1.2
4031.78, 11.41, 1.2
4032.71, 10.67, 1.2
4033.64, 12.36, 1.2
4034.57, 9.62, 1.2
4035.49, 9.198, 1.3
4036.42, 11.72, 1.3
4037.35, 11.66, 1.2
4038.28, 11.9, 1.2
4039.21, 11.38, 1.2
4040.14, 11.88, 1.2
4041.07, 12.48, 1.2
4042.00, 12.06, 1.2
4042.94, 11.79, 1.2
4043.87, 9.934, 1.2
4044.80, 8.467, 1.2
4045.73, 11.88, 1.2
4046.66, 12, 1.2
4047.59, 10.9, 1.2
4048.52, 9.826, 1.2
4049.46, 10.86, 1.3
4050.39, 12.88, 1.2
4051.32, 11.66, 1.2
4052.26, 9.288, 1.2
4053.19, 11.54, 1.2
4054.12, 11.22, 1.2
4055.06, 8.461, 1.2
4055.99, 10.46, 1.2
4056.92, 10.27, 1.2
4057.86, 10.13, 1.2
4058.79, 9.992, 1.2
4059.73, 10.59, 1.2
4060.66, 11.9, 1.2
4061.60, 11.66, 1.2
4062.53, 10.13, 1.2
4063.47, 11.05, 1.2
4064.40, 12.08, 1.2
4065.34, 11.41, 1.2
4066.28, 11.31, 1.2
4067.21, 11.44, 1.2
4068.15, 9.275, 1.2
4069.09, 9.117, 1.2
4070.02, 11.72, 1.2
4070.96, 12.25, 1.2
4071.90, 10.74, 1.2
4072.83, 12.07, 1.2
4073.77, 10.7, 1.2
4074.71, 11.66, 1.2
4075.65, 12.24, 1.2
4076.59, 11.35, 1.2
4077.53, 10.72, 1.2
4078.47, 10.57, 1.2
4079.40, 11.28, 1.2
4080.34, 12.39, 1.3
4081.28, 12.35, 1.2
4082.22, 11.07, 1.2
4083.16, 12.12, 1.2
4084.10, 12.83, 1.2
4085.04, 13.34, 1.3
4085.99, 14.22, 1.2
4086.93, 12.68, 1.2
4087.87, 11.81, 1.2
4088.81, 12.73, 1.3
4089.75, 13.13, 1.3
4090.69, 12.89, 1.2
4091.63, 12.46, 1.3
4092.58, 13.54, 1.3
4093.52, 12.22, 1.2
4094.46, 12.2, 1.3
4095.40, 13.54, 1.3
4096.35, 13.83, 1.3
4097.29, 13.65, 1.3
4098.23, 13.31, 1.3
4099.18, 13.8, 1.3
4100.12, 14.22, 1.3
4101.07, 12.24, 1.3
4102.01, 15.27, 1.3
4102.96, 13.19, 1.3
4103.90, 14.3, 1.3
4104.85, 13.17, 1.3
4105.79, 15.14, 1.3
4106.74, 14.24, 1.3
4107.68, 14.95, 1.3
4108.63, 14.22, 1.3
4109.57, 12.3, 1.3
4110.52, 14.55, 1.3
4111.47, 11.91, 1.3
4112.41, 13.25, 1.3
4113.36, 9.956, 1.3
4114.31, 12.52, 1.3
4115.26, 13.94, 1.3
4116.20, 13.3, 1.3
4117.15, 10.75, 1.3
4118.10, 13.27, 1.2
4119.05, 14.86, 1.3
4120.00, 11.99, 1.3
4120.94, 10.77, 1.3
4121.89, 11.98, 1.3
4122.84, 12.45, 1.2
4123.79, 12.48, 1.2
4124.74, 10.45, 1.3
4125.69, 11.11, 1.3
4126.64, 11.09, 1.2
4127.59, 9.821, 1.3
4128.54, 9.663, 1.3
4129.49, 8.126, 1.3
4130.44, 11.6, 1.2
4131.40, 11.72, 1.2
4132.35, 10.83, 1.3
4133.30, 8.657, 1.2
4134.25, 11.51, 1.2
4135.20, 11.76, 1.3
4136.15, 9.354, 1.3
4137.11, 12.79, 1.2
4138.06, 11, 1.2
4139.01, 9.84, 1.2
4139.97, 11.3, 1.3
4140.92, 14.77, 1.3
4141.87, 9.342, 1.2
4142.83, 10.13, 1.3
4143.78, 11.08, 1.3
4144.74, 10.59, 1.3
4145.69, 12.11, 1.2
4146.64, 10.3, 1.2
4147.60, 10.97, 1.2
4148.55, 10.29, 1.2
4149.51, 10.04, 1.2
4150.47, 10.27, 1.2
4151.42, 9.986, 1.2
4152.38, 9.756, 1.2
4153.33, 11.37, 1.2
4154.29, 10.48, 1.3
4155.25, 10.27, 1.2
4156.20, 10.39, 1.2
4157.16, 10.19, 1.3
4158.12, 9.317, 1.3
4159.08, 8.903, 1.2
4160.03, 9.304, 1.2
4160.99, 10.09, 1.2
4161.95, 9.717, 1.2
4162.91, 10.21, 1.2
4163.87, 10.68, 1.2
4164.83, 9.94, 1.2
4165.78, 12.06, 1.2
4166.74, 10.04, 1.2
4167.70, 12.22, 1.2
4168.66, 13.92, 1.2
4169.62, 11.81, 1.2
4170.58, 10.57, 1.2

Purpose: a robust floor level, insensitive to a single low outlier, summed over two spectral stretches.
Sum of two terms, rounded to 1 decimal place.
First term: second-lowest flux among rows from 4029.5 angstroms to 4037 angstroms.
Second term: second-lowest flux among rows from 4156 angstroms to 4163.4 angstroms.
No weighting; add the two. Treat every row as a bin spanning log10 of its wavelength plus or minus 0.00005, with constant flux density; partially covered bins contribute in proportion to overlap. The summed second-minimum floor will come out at 18.9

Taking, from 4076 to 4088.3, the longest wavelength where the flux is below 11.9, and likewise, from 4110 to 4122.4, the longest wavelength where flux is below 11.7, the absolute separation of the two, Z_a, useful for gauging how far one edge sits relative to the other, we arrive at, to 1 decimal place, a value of 33.1 angstroms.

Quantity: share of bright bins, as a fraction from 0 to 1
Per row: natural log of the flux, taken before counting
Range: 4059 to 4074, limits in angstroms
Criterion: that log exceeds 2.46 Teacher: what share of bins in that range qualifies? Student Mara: 0.31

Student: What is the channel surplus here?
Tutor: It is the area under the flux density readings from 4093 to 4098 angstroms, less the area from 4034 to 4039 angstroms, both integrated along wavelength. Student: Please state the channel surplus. 11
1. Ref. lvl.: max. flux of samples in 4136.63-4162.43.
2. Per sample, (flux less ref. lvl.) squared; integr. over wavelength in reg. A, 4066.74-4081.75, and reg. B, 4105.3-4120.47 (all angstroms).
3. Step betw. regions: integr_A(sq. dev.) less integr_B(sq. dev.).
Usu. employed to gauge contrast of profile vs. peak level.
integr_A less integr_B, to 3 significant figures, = 130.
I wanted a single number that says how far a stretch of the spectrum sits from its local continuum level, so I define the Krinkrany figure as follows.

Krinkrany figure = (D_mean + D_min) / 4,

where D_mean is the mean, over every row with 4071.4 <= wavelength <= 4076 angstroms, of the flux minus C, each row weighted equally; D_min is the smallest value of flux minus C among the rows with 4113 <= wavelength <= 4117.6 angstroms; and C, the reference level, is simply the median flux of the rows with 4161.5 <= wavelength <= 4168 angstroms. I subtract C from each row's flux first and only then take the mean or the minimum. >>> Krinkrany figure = 0.25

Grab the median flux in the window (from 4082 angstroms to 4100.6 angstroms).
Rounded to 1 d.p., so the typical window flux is 13.0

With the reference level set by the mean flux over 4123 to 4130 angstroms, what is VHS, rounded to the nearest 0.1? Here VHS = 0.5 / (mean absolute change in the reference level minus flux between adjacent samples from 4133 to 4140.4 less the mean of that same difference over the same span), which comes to 0.2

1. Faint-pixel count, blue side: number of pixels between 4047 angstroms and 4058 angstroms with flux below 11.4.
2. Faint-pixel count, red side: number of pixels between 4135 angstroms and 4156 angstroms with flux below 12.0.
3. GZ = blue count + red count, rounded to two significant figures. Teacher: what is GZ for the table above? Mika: 28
